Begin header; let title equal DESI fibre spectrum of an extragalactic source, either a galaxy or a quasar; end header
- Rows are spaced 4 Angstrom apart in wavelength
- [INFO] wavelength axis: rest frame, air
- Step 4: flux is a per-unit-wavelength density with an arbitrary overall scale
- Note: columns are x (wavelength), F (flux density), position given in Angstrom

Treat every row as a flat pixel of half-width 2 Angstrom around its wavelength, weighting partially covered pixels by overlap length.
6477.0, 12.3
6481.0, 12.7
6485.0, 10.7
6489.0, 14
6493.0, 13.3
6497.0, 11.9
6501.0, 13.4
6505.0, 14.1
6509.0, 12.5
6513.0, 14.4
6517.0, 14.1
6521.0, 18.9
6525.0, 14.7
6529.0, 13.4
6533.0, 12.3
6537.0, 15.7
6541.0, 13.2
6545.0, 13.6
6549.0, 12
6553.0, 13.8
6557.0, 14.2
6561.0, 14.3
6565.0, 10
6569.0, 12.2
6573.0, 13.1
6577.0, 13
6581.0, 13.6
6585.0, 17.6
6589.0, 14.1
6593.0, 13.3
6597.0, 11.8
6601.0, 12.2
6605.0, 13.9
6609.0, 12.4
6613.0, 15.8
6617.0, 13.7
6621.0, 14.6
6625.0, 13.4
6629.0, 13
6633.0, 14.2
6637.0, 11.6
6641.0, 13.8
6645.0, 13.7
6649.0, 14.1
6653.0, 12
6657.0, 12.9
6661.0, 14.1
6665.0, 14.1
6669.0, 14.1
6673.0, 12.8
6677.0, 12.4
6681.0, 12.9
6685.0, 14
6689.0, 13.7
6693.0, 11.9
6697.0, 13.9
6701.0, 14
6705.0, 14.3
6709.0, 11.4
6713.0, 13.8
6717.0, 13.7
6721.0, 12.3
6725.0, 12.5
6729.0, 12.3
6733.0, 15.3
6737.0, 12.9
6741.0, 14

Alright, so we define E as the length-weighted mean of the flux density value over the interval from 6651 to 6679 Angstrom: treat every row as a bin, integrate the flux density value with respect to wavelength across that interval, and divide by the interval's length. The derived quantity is 13.2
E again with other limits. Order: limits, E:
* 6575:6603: 13.7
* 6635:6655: 13.0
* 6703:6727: 13.0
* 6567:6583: 13.0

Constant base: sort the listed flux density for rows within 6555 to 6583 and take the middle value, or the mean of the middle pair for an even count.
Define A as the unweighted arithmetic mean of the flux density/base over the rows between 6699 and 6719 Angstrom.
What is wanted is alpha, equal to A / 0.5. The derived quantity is 2.05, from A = 1.03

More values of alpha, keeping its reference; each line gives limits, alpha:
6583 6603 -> 2.11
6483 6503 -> 1.93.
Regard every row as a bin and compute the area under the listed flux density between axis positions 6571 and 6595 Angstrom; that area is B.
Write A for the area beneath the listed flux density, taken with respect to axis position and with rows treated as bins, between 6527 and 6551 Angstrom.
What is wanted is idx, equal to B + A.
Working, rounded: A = 321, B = 339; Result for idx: 660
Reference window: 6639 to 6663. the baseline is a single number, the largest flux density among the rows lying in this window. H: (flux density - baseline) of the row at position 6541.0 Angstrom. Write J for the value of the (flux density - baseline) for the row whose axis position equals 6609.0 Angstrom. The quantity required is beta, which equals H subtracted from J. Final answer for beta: -0.8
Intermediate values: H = -0.9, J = -1.7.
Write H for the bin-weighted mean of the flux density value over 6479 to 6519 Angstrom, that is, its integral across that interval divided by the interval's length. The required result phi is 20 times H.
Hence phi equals 262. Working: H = 13.1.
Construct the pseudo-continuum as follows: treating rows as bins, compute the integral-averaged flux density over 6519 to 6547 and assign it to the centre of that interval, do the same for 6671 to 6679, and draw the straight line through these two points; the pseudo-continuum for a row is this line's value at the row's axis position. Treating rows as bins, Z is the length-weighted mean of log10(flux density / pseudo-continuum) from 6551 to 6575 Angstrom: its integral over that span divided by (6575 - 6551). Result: -0.042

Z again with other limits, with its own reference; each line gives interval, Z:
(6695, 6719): 0.045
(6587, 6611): -0.024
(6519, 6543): -0.001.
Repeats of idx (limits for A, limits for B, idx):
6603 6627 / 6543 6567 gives 647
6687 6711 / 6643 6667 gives 640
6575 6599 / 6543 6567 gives 645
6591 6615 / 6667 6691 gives 637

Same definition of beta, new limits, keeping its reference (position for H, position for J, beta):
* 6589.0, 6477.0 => -1.8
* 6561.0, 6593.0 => -1.0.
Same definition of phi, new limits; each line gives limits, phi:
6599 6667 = 270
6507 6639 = 273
